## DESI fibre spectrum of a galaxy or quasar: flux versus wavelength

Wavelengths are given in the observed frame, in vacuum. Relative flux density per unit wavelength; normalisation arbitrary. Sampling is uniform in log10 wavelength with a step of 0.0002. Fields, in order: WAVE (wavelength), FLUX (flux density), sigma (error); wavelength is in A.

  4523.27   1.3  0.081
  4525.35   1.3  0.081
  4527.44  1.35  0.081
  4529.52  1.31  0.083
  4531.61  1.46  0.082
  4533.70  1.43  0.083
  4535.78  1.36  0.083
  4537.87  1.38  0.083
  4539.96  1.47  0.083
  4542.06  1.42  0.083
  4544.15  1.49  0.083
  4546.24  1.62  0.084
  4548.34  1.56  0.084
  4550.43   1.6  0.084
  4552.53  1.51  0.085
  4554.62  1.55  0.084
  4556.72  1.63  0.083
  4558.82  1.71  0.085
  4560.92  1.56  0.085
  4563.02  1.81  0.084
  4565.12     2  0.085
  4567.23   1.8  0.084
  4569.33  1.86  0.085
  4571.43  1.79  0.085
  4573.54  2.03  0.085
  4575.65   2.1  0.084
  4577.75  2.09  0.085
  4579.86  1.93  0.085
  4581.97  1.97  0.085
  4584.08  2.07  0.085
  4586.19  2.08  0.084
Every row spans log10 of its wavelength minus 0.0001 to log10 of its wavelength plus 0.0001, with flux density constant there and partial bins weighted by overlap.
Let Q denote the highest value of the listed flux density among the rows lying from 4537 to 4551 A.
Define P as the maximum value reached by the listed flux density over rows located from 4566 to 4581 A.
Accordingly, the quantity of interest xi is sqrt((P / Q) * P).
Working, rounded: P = 2.1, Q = 1.62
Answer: 1.65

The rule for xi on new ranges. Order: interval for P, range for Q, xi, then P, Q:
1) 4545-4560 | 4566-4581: 1.18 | 1.71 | 2.1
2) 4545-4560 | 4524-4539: 1.42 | 1.71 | 1.46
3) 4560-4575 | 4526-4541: 1.67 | 2.03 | 1.47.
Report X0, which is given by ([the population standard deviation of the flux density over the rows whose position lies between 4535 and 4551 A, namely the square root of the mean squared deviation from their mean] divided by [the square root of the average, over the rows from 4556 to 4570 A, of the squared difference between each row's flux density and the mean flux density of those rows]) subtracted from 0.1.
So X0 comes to -0.58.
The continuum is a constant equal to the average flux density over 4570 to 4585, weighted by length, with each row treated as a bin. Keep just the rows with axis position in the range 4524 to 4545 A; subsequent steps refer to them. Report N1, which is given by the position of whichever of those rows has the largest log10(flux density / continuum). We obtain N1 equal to 4544.15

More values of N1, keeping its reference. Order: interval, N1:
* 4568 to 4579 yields 4575.65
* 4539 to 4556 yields 4546.24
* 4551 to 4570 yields 4565.12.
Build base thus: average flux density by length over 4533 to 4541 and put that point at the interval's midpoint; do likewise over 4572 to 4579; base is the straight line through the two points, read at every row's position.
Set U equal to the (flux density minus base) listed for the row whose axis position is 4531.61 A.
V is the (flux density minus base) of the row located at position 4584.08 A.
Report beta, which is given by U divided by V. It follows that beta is -1.1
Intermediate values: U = 0.14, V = -0.12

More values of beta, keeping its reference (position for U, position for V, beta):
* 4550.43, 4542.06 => 0.4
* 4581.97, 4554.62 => 1.2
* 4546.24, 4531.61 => 0.4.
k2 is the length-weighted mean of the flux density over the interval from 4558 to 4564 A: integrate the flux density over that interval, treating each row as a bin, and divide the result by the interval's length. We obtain 1.7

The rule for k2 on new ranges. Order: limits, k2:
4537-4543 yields 1.4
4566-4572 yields 1.8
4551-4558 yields 1.6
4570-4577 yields 2.0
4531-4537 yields 1.4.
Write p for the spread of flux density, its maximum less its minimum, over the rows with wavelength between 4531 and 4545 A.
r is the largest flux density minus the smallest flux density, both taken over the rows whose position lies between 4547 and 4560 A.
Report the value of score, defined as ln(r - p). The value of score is -2.7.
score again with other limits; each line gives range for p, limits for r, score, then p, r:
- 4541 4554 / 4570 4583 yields -2.2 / 0.200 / 0.31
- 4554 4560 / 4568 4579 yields -1.9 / 0.160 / 0.31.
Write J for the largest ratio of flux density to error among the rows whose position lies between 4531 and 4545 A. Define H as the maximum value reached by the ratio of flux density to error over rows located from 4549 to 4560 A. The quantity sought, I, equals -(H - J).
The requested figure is -2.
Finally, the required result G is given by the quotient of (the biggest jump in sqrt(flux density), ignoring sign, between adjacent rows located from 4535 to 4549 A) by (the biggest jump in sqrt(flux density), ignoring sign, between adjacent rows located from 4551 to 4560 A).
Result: 1.6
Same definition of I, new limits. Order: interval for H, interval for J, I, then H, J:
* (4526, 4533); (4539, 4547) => 1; 17.8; 19.3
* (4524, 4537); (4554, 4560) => 2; 17.8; 20.1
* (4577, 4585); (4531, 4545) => -7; 24.6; 18.0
